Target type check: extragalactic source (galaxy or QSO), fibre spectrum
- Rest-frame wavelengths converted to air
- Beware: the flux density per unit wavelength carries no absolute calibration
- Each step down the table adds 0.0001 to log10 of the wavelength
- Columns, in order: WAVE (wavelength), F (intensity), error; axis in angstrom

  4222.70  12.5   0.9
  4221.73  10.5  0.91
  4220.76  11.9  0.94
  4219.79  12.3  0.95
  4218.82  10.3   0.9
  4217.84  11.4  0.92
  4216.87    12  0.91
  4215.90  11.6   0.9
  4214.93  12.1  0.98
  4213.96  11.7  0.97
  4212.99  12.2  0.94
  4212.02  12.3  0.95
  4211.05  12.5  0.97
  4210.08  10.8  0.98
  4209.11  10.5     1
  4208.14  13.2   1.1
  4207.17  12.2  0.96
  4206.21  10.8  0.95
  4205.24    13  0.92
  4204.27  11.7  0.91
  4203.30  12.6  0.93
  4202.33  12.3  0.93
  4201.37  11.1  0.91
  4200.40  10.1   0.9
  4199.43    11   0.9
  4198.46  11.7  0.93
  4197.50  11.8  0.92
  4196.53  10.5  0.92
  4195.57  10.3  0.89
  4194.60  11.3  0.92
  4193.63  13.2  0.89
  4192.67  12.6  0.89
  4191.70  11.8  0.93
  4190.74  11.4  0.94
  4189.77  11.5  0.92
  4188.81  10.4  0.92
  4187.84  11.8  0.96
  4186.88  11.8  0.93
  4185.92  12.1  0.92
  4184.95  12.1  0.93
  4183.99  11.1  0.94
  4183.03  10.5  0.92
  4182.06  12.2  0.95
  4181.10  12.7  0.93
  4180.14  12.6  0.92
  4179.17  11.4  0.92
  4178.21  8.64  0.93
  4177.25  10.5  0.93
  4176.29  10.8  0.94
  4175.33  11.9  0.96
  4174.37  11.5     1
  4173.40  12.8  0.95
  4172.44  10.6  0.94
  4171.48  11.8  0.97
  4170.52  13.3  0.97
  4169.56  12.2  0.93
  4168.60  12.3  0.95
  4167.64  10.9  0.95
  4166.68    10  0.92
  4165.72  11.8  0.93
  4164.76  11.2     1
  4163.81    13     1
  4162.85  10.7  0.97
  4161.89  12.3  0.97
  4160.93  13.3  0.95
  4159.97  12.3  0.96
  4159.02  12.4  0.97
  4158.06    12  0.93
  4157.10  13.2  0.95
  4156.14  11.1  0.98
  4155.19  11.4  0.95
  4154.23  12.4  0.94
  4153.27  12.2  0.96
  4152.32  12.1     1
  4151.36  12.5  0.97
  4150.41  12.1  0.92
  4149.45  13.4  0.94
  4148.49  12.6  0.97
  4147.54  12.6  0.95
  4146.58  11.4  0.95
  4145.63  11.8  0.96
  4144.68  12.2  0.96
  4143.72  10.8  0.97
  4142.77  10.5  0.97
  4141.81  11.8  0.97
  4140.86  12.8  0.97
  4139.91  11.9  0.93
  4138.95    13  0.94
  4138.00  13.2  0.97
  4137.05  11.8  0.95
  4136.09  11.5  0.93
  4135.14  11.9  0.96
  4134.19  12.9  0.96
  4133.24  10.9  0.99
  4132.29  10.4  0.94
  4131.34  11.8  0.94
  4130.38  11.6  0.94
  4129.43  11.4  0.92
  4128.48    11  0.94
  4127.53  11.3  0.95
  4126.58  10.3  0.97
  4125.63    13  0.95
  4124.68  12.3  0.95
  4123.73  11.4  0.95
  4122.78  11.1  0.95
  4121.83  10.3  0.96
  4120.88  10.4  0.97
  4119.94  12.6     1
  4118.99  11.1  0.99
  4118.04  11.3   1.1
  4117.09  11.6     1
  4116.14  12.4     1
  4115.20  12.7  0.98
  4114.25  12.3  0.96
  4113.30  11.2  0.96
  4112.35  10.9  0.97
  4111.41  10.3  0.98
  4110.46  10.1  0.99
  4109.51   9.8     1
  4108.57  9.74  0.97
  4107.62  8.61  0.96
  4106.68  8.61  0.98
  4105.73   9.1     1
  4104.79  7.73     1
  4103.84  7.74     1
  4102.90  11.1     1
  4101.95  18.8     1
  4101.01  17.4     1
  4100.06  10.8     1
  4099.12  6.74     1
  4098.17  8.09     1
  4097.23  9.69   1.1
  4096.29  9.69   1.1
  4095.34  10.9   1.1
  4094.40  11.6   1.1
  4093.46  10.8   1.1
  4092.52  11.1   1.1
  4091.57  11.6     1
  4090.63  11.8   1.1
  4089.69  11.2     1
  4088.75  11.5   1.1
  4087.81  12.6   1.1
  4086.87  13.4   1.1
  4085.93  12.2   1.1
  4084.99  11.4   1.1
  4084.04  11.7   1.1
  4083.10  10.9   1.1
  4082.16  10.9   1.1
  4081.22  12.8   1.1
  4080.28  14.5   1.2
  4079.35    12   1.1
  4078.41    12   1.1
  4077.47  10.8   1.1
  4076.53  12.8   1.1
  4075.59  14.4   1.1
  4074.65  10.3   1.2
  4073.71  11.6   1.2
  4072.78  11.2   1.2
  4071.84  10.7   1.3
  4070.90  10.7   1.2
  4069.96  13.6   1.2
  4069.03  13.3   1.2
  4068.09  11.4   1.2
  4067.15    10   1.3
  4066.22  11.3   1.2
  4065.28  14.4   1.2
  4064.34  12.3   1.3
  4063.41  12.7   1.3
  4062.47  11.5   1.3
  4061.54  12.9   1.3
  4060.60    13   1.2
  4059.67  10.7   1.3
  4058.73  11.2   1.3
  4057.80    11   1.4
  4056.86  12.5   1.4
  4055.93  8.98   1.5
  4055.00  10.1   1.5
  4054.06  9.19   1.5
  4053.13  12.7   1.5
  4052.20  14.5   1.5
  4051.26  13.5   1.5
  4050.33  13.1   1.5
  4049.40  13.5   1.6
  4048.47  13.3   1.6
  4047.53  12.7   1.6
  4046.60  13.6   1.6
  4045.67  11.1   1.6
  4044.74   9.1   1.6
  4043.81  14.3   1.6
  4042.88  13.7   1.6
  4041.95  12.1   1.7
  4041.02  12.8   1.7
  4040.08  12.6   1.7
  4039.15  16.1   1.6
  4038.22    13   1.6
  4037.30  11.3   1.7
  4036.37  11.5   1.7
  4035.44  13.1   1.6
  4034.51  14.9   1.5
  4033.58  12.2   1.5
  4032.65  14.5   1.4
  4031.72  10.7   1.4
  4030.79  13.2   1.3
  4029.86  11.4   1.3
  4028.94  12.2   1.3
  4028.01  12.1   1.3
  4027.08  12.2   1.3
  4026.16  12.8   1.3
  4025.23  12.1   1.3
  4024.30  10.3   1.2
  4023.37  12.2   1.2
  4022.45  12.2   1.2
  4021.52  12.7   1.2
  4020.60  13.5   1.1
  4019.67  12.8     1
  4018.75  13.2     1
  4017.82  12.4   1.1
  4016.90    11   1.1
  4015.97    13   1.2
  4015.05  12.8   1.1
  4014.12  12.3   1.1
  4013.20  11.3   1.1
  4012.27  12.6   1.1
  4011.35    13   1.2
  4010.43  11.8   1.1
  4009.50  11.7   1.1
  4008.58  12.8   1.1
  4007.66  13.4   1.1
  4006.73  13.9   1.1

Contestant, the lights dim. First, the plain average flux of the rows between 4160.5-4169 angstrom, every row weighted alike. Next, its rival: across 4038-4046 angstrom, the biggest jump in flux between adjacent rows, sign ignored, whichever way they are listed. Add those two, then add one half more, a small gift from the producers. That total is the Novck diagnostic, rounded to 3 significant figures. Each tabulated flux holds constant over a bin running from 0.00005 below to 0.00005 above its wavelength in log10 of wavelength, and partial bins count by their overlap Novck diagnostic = 17.4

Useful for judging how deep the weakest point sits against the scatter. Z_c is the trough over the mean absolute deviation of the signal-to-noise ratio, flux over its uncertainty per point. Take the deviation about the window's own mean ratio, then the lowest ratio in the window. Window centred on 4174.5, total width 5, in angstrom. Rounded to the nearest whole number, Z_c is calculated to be 16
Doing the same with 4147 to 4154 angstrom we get 28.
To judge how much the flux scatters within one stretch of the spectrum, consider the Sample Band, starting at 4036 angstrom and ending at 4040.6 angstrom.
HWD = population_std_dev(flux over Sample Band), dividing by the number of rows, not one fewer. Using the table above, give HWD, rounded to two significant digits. 1.7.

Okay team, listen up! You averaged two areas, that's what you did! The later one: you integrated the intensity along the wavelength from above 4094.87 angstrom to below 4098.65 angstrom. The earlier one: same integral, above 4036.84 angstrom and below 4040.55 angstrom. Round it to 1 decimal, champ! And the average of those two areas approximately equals 42.7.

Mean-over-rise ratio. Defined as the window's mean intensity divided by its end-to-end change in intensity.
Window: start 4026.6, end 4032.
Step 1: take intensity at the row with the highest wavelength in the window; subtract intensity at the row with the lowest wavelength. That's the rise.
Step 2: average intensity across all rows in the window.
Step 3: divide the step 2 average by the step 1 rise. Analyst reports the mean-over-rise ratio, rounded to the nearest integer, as -8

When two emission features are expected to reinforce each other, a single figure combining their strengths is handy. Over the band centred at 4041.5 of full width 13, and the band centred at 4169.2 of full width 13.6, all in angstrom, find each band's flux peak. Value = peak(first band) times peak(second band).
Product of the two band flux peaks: 214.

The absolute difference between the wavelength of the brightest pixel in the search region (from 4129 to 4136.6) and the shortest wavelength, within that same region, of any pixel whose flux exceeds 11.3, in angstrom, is 4.8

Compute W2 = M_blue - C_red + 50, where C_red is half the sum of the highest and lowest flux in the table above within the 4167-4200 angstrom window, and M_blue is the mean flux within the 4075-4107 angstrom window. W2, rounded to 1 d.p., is 50.5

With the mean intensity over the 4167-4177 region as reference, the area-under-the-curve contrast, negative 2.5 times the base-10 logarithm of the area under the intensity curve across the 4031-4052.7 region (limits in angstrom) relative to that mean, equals -3.4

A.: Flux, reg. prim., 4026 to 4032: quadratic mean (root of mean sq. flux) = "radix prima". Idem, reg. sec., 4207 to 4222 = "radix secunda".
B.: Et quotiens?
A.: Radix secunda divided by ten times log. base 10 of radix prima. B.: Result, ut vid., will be 1.08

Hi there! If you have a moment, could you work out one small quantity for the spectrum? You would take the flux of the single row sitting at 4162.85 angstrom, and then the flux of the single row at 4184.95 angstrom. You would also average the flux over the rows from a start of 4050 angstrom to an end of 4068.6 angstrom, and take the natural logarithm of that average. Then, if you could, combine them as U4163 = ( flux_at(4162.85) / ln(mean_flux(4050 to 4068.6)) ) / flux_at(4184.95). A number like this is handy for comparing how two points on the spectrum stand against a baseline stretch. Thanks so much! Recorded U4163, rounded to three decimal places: 0.358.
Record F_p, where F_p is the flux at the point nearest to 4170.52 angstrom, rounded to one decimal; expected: 13.3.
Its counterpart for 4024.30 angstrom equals 10.3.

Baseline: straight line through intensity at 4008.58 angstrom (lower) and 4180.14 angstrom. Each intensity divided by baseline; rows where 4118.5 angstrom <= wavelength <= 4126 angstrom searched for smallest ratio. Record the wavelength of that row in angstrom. 4121.83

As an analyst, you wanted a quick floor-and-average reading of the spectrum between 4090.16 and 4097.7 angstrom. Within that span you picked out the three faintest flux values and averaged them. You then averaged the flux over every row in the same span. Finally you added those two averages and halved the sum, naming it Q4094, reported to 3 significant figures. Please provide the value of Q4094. 10.5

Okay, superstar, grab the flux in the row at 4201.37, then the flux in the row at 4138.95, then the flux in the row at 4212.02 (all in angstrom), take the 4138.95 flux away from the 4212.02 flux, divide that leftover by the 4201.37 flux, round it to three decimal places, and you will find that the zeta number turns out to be -0.063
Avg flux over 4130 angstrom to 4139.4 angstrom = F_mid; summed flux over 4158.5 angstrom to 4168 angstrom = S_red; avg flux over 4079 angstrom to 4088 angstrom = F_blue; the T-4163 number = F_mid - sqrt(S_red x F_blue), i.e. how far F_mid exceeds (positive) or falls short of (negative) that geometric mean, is -26.1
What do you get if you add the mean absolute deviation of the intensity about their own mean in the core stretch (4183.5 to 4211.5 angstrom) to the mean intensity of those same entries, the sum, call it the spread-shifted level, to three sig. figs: 12.3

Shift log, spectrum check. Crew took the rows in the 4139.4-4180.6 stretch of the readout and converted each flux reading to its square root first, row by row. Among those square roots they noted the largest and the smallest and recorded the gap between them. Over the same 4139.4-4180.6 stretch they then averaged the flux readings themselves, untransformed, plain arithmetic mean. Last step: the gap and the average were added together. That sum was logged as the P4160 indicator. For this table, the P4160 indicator 12.6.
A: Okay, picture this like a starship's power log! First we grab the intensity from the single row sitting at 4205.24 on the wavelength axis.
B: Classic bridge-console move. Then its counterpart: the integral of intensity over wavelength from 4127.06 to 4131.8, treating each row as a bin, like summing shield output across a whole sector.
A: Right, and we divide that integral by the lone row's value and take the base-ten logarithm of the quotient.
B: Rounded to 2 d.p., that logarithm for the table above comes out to 0.62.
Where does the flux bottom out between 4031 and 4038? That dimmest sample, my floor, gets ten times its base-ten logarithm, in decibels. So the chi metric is 10.3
